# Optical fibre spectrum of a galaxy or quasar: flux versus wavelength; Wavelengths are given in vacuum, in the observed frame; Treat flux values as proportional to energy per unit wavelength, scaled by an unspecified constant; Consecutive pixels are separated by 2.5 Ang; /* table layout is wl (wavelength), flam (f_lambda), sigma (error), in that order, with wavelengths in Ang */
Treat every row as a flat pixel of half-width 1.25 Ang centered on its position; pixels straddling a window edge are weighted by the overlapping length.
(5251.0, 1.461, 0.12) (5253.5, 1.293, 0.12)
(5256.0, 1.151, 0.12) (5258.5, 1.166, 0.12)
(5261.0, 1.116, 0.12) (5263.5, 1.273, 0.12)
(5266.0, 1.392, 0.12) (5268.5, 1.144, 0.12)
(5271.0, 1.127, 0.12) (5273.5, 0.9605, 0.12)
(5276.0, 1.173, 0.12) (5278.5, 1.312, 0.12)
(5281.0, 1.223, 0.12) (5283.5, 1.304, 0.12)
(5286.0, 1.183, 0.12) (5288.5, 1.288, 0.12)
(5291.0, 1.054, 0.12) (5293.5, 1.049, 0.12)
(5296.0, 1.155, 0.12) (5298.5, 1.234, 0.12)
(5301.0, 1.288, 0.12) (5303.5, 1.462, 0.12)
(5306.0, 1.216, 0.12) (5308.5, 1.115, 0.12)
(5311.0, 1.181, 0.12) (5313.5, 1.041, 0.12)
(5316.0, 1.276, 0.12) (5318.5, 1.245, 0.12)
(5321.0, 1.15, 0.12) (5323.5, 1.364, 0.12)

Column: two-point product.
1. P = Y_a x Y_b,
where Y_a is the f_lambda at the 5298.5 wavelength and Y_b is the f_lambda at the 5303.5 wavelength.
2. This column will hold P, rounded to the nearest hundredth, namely 1.80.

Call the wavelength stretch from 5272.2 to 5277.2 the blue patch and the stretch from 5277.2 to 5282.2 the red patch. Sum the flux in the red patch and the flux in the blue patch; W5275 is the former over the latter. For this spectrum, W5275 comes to 1.19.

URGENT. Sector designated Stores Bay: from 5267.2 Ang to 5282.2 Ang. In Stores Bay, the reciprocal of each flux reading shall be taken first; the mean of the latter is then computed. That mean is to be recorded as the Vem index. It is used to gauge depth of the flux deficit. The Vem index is 0.872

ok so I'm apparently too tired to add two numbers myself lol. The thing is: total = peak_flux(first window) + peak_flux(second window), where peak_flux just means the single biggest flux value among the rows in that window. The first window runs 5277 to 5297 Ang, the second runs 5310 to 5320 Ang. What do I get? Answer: 2.59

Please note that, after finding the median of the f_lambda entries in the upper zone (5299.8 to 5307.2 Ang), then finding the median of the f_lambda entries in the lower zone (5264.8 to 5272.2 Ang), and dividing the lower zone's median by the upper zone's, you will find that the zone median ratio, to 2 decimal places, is 0.89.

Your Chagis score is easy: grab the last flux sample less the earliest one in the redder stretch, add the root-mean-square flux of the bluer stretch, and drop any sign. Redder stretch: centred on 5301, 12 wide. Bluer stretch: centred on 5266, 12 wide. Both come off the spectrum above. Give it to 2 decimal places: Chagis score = 1.28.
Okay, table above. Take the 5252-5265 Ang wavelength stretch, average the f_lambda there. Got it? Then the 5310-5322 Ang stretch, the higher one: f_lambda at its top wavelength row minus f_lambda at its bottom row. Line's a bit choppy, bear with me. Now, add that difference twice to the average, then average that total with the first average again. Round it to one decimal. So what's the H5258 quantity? 1.2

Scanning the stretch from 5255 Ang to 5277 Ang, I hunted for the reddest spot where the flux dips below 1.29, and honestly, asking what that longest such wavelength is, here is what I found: 5276.0 Ang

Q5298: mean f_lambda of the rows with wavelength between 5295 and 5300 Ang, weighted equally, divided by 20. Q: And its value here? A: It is 0.060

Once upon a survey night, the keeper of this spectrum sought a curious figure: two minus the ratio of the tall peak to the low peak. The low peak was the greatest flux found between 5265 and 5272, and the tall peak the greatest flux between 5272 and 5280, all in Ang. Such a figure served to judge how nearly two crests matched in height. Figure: 1.06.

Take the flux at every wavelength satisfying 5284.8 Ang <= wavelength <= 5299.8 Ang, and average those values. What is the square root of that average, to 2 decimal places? 1.08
